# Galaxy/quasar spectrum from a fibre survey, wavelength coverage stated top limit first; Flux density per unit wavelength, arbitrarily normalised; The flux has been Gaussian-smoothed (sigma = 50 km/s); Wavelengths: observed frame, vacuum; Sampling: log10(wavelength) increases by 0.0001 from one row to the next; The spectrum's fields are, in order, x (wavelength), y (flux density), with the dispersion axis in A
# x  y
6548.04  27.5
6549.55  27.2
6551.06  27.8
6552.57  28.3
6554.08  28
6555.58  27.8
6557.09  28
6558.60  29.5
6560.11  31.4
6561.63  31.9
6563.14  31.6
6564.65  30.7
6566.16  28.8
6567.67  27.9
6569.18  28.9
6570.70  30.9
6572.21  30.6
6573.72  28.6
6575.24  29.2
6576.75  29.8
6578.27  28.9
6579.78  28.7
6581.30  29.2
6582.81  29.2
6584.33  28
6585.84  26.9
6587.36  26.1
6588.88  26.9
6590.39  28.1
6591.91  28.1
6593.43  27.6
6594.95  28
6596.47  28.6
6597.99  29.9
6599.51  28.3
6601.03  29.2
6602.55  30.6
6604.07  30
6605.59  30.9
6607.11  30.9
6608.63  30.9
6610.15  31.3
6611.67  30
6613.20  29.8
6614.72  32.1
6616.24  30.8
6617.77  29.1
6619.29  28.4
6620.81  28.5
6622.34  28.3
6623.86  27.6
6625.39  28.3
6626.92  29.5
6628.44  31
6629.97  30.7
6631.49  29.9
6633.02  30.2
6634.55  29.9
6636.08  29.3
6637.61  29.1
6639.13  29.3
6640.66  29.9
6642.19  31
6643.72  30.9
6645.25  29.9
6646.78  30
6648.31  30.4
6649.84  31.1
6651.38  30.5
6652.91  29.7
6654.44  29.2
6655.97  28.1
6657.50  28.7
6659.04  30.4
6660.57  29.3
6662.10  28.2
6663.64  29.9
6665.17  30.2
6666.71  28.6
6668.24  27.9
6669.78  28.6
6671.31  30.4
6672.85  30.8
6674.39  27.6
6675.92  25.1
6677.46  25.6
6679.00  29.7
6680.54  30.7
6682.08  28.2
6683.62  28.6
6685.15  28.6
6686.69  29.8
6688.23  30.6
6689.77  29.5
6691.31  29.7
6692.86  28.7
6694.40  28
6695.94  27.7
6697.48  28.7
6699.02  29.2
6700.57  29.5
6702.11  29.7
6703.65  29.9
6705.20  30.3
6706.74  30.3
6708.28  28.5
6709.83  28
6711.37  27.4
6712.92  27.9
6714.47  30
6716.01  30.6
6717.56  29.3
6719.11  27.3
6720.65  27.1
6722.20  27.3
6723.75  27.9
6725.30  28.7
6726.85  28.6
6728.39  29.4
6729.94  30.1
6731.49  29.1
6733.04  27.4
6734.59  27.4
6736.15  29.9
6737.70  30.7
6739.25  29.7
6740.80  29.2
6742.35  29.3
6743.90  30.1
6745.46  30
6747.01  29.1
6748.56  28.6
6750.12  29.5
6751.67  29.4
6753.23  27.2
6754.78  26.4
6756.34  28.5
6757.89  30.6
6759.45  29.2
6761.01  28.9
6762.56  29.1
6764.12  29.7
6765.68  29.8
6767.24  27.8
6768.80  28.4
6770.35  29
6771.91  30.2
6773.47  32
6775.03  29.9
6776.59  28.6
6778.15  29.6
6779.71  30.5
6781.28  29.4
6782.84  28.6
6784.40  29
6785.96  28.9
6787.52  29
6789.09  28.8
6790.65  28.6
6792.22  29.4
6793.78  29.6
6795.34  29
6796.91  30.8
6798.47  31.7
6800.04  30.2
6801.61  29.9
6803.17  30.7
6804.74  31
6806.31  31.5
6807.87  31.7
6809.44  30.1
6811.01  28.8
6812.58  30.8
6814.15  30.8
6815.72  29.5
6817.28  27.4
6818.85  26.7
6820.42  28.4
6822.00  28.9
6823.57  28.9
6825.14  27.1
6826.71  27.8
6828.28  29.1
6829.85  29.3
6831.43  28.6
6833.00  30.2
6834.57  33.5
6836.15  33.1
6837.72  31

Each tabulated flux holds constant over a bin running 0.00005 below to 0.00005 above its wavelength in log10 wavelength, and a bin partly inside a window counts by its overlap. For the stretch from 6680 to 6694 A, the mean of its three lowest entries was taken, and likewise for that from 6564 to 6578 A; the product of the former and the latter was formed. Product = 809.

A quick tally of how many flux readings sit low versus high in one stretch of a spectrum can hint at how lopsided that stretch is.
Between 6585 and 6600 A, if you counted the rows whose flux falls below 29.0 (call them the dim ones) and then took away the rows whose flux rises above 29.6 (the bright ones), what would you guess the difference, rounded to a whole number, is 8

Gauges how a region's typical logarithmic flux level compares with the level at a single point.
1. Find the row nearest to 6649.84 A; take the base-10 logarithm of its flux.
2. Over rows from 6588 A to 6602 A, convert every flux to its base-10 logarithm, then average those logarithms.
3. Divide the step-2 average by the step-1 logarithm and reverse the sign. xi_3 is -0.97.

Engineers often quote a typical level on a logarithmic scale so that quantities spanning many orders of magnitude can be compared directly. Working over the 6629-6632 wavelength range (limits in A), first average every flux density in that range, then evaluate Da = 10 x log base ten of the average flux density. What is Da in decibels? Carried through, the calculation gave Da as 14.8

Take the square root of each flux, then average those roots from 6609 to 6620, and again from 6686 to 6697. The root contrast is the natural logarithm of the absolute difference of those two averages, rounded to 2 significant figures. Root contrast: -2.3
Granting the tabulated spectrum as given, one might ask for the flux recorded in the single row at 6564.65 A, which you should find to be 30.7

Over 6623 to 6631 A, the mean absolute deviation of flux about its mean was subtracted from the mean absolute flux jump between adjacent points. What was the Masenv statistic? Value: -0.25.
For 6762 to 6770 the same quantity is 0.14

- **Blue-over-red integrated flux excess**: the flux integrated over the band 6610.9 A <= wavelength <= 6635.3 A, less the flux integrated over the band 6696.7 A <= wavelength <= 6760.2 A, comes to -1116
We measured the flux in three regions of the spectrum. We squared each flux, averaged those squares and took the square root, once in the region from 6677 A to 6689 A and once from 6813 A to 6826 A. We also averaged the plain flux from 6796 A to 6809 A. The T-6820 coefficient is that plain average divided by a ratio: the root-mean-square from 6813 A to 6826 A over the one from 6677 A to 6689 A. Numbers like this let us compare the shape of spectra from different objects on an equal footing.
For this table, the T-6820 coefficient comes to 31.5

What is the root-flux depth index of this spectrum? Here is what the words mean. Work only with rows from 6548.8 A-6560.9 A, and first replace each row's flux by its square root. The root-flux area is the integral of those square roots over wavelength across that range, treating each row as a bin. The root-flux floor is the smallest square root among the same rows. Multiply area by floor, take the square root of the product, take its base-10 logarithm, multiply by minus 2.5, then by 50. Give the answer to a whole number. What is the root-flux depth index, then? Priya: -158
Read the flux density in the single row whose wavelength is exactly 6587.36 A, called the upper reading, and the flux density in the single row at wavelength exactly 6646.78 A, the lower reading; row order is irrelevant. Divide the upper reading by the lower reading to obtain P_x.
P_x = 0.87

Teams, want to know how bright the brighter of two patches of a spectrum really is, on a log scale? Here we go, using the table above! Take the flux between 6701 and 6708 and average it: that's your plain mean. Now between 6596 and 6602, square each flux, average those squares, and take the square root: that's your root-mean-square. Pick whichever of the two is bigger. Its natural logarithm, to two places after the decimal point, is 3.40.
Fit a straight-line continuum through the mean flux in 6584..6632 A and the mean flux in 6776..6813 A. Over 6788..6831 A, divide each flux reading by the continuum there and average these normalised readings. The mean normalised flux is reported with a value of 0.99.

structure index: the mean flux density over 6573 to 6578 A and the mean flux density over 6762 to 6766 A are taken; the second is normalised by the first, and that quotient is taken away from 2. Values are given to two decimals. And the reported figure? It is 0.99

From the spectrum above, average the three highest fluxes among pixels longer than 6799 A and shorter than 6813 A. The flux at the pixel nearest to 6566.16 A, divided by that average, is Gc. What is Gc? 0.917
